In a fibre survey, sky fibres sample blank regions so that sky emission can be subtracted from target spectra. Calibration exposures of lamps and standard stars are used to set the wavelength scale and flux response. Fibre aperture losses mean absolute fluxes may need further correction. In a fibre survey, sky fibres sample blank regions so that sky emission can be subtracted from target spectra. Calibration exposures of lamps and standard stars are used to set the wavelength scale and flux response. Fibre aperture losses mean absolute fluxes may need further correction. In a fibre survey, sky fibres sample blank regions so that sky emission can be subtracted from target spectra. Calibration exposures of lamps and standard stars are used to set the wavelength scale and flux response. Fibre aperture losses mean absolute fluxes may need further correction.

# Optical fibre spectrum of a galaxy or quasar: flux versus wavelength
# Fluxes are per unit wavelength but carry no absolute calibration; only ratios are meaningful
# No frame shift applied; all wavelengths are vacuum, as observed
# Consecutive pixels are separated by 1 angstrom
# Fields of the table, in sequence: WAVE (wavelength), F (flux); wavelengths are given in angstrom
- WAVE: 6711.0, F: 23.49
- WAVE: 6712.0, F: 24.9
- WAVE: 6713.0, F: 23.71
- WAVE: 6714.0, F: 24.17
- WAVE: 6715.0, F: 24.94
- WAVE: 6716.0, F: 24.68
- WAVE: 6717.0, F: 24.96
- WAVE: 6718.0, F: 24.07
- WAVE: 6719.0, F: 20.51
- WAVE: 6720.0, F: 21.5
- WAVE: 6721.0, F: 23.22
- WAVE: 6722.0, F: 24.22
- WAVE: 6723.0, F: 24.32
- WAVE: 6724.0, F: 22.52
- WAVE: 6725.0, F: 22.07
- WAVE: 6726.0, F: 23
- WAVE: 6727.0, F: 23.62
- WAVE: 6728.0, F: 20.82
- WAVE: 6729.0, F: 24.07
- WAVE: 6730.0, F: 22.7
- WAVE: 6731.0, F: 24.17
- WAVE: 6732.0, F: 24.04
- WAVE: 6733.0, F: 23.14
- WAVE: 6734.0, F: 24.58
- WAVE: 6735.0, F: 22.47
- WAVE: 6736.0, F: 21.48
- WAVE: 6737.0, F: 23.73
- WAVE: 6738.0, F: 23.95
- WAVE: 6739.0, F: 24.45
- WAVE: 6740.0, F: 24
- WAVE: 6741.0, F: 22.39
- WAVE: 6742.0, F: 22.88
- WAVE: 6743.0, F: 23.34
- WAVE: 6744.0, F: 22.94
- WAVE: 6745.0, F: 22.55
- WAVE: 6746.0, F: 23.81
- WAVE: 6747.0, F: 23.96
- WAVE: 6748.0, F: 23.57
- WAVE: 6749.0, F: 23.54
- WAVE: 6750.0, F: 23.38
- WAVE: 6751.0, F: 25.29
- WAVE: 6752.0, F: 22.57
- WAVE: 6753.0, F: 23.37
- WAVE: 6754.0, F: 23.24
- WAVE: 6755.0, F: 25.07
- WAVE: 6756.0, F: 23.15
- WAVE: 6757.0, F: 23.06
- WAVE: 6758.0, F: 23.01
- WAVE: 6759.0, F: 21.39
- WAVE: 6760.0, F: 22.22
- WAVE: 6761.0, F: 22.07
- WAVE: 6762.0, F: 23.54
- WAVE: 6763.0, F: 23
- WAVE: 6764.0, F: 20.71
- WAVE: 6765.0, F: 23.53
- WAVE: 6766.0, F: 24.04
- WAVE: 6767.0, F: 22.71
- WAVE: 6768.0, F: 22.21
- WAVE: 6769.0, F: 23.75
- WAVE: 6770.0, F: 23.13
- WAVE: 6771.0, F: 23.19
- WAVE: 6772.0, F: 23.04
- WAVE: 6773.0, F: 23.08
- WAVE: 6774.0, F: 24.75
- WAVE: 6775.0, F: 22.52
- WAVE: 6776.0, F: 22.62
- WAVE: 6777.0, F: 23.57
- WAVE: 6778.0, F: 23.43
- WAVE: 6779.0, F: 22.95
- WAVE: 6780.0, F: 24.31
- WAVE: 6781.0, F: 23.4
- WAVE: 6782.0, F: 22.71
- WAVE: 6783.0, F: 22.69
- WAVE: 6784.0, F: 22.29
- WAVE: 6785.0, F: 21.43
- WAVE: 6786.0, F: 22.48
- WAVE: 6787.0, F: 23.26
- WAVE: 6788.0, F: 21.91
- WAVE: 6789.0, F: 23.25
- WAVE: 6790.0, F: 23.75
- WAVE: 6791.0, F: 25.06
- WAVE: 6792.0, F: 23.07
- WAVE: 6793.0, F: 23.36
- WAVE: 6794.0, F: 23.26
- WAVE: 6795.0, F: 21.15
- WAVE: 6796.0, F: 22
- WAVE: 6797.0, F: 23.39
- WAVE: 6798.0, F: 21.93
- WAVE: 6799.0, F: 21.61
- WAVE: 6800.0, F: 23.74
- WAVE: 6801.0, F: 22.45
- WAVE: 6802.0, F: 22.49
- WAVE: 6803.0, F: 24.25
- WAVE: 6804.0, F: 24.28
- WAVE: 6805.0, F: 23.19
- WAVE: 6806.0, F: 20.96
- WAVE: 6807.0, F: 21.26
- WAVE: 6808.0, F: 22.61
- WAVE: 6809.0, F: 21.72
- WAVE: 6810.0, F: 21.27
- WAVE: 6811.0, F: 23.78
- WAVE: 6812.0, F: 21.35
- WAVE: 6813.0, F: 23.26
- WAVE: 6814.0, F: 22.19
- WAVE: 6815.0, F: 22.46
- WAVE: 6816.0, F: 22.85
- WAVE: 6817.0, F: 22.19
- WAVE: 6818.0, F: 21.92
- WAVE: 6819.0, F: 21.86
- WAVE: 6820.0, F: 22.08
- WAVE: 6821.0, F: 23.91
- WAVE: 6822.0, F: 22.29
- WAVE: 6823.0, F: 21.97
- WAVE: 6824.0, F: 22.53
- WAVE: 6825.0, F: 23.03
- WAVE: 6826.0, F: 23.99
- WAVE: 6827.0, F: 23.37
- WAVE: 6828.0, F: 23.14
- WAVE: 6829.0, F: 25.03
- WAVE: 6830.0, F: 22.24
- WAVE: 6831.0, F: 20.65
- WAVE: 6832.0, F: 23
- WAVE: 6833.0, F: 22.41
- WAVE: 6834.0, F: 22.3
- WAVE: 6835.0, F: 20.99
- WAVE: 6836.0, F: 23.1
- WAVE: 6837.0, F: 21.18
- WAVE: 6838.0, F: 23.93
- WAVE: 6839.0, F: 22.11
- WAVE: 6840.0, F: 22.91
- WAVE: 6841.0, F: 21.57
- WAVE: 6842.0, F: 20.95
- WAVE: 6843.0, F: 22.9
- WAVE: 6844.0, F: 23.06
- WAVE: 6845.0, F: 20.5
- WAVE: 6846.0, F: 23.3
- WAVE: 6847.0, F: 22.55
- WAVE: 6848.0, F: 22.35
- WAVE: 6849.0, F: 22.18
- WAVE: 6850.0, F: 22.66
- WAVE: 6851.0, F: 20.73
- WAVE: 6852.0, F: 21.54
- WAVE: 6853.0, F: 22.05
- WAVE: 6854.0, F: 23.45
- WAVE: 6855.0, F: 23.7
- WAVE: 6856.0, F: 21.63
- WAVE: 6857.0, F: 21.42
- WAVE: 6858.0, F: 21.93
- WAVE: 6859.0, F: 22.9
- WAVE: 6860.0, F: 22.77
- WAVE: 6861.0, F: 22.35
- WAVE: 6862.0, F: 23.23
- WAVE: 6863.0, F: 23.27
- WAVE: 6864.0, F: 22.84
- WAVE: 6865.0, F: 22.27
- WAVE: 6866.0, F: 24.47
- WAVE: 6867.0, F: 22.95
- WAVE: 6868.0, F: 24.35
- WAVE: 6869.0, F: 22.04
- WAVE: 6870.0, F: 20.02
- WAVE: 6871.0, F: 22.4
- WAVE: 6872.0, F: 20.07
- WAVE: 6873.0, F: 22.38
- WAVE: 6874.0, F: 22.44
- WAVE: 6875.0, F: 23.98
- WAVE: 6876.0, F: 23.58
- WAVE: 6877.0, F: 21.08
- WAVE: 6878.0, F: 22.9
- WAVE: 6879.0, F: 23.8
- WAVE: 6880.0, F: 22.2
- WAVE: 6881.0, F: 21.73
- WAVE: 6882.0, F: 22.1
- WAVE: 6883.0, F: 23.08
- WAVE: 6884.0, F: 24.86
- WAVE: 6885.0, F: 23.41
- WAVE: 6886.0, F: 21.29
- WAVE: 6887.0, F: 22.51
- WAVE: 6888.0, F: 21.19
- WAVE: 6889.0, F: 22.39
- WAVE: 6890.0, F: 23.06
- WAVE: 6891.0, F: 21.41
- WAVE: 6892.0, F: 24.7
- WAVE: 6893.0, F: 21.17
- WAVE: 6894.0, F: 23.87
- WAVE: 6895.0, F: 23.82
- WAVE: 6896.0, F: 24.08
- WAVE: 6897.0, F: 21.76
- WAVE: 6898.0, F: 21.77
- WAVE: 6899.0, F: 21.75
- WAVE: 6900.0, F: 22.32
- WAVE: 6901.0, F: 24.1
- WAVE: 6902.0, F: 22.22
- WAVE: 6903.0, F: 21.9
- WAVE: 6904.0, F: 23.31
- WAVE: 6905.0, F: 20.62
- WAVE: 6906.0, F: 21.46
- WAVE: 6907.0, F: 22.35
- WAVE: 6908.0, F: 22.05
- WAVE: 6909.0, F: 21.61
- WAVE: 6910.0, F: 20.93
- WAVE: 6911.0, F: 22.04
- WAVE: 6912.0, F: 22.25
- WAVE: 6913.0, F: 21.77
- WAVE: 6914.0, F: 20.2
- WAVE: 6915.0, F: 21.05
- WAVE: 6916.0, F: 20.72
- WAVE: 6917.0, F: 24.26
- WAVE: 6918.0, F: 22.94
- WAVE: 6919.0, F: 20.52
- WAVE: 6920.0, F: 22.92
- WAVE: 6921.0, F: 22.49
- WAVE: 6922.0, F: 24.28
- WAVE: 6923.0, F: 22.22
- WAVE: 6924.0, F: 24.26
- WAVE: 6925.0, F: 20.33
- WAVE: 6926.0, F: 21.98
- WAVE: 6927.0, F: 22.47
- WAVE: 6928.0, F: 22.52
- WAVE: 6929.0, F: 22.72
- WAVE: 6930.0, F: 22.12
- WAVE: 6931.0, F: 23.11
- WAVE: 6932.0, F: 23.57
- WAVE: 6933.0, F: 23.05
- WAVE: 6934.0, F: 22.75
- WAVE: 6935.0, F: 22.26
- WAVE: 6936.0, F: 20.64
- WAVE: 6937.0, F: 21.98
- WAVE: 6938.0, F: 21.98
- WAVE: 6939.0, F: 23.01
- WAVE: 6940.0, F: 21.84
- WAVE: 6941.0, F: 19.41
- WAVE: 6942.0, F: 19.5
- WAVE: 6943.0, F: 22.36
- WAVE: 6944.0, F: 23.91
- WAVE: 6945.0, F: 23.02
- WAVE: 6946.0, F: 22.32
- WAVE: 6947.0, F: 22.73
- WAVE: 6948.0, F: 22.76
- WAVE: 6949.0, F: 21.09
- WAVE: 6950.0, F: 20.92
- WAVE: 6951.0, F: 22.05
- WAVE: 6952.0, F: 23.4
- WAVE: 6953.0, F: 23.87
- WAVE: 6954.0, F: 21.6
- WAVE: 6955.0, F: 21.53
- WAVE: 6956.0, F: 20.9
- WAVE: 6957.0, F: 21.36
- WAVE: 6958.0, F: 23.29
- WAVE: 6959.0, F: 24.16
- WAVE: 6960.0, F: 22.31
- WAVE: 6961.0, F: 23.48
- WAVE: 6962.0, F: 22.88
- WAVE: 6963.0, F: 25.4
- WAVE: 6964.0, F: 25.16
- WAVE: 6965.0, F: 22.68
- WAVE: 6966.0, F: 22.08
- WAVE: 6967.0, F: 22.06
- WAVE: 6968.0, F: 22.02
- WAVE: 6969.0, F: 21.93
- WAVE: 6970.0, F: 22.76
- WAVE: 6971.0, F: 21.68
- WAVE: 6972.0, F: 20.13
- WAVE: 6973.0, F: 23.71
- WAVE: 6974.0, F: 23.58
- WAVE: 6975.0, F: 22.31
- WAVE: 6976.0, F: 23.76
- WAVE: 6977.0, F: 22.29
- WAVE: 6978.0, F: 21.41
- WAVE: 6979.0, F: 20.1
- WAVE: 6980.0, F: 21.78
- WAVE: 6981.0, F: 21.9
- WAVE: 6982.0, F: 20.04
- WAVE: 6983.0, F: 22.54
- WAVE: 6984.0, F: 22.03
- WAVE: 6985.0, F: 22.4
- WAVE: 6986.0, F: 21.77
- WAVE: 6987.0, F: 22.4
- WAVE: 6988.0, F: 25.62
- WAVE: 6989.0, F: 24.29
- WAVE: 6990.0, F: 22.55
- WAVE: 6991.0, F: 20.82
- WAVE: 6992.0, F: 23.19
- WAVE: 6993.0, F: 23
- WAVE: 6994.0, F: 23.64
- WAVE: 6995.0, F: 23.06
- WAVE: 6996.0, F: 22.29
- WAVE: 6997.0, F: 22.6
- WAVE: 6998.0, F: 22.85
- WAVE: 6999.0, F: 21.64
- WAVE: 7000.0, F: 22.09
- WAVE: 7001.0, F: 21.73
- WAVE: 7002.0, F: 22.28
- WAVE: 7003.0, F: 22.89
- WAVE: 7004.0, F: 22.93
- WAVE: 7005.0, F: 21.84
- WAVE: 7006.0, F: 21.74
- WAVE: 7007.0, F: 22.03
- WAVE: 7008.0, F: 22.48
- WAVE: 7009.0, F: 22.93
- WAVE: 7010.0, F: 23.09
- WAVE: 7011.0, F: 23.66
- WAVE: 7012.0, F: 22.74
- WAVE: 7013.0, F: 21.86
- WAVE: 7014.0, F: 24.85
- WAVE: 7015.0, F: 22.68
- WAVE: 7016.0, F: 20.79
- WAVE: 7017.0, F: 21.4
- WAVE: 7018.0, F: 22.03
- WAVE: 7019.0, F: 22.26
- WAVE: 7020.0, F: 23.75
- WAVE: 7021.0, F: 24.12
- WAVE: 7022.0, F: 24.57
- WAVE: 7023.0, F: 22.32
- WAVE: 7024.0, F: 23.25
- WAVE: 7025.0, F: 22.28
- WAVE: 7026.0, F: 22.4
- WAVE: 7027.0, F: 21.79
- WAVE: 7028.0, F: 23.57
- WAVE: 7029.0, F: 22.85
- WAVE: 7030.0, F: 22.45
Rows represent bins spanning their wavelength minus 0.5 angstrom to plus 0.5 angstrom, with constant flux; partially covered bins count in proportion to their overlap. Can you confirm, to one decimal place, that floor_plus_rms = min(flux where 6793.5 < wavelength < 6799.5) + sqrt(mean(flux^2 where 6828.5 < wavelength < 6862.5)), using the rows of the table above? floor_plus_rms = 43.5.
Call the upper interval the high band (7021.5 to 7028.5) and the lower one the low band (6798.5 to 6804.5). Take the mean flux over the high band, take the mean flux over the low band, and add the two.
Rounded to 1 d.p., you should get 46.0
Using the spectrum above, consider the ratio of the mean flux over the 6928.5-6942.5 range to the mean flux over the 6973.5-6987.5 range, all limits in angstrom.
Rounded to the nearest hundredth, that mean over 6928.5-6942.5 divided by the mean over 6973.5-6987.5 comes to 1.00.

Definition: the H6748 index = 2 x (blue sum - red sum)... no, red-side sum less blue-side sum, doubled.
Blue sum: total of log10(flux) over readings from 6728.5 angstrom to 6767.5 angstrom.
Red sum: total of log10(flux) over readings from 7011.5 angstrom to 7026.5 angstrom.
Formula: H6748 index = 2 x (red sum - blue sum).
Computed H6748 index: -66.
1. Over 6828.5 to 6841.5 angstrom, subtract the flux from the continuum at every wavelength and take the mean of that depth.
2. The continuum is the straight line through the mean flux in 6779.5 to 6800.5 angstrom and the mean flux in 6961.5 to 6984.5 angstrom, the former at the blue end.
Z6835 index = 0.3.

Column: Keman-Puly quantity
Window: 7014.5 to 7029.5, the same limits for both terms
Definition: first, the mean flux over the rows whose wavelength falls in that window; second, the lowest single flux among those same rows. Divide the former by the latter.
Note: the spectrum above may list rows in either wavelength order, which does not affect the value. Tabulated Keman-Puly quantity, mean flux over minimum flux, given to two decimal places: 1.09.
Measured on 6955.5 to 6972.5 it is 1.12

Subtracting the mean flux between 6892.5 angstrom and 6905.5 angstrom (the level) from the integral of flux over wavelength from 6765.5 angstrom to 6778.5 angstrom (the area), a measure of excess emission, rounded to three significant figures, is 280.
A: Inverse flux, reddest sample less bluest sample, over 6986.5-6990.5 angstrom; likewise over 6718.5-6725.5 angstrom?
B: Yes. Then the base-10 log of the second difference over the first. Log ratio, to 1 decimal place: 1.1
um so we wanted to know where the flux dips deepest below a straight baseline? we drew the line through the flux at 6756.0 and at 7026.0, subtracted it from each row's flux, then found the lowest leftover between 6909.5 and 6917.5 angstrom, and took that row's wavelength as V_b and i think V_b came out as 6914.0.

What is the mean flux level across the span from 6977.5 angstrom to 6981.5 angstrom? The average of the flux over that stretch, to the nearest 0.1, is 21.3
